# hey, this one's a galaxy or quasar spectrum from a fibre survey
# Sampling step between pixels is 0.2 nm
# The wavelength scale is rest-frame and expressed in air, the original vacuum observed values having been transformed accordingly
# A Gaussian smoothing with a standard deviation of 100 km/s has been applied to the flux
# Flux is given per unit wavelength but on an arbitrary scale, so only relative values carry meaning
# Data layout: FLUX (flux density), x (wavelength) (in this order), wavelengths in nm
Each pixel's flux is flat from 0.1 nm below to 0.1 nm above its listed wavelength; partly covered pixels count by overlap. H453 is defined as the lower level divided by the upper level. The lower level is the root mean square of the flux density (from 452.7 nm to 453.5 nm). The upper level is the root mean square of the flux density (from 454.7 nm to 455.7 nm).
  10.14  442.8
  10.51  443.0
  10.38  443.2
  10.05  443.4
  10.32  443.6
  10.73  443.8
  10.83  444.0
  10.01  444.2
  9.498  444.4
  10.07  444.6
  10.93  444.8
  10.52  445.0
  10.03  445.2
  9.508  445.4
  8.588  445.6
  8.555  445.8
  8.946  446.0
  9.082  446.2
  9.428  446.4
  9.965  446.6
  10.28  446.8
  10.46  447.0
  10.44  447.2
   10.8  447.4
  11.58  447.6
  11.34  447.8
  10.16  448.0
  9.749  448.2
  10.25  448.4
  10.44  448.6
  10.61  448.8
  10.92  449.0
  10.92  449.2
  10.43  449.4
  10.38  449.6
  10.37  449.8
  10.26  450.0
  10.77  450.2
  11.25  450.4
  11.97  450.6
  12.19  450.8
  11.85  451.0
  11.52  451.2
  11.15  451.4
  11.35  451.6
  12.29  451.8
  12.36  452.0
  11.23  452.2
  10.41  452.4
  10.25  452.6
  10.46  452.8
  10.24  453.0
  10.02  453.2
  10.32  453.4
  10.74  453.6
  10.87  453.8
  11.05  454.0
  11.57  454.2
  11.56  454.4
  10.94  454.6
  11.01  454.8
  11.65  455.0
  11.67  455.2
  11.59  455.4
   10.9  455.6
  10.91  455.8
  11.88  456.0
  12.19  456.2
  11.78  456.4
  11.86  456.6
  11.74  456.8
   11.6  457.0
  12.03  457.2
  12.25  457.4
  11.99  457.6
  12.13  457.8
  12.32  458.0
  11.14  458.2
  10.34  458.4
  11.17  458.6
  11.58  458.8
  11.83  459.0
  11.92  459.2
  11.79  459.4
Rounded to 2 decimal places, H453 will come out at 0.90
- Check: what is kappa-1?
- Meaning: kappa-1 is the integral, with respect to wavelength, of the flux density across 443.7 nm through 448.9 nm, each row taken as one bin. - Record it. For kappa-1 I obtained 53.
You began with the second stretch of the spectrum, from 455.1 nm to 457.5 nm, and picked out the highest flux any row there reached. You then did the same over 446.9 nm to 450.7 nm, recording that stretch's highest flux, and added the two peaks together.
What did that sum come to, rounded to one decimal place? 24.2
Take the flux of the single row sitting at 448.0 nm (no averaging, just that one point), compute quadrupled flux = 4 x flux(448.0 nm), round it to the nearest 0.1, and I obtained 40.6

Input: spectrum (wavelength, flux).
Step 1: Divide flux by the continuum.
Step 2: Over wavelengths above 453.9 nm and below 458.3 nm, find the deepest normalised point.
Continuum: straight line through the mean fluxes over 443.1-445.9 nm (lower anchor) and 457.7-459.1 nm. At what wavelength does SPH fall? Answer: 458.2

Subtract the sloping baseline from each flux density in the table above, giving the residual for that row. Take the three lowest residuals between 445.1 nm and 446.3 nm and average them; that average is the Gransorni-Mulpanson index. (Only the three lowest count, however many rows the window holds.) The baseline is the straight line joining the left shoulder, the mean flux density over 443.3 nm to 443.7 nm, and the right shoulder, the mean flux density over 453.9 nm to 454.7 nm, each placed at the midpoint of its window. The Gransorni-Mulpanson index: -1.7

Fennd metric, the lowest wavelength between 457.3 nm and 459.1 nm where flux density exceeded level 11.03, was 457.4 nm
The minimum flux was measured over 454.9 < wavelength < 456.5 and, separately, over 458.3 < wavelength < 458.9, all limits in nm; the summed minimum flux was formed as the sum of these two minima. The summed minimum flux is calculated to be 21.2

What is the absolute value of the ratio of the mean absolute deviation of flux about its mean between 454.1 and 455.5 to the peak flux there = 0.022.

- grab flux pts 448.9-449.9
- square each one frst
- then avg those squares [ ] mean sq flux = 113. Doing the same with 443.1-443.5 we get 104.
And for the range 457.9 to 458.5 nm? 128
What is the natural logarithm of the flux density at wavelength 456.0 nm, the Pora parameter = 2.47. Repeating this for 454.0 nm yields 2.40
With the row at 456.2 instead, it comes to 2.50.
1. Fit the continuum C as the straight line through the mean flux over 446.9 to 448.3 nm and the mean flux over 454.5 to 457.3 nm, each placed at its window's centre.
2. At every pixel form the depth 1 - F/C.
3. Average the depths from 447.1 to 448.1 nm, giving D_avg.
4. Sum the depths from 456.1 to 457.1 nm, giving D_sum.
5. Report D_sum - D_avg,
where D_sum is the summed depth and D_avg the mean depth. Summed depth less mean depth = -0.07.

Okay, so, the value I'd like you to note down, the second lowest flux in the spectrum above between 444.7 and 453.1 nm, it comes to 8.588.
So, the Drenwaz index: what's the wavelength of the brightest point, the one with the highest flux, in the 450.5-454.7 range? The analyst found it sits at 452.0 nm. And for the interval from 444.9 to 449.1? 447.6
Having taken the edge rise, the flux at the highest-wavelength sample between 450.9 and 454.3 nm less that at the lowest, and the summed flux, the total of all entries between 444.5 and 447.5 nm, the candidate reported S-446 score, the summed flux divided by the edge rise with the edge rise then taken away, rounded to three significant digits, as -527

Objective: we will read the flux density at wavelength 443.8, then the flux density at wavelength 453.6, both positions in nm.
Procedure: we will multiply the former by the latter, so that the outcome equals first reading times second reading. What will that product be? 115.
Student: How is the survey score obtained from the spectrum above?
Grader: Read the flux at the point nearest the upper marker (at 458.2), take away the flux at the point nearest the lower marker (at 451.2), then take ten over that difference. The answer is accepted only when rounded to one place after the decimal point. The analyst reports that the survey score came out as -26.3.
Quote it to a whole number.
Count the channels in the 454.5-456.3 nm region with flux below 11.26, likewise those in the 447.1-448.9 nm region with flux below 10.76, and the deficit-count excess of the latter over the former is 2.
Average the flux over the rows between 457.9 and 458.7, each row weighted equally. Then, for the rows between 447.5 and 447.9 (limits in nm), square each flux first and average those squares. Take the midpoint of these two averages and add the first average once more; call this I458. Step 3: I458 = 83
